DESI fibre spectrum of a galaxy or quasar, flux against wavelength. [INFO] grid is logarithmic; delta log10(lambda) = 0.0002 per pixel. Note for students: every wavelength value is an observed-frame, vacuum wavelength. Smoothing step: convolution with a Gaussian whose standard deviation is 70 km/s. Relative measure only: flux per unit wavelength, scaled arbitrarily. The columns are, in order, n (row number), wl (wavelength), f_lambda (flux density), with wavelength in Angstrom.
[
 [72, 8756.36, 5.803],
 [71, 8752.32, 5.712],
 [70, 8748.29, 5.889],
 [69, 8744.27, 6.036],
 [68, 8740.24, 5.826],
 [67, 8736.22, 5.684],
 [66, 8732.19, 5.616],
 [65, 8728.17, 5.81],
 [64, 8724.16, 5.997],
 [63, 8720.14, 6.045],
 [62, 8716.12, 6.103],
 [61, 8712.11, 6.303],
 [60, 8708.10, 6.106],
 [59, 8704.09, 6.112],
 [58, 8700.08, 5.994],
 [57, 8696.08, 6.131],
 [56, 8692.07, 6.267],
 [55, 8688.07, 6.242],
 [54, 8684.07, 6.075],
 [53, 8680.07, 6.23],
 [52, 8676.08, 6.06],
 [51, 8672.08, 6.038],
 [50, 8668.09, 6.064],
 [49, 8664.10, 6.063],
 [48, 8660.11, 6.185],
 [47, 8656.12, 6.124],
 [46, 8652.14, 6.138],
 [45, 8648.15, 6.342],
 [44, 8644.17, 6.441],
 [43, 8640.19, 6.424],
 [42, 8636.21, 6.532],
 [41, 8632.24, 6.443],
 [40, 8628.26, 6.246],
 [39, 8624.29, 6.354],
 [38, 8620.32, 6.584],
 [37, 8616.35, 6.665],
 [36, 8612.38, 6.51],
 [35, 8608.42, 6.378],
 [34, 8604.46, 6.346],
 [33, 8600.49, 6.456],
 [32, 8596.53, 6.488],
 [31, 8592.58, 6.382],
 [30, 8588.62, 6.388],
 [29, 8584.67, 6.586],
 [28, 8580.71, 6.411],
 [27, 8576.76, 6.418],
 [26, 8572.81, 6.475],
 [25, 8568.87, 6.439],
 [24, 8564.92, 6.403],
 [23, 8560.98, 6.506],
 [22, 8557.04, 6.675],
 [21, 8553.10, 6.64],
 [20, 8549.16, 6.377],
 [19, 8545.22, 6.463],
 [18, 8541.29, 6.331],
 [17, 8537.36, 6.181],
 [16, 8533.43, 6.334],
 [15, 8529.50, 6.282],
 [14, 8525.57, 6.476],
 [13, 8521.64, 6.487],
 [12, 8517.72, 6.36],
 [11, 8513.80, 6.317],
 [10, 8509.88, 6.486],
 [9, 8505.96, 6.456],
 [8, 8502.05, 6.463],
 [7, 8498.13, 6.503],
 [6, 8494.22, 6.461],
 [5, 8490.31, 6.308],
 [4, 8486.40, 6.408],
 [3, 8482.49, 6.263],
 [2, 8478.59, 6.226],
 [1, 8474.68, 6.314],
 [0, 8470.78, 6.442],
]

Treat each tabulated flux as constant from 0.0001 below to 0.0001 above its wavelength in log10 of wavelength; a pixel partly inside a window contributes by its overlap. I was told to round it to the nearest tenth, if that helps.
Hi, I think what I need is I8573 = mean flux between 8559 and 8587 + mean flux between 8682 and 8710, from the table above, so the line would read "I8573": 12.6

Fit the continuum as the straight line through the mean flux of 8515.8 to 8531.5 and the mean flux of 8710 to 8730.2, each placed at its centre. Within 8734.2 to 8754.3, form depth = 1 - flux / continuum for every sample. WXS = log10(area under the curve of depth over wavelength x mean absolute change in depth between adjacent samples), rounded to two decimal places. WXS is -1.77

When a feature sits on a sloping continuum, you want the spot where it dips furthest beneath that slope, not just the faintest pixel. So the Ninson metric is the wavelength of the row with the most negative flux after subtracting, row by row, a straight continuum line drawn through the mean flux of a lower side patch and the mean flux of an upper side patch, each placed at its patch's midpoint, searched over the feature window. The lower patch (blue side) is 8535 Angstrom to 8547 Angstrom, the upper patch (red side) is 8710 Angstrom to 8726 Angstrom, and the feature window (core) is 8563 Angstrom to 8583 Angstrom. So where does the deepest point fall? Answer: 8564.92 Angstrom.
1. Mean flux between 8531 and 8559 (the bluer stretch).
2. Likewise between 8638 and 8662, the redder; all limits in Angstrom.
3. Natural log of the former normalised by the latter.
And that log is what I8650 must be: 0.024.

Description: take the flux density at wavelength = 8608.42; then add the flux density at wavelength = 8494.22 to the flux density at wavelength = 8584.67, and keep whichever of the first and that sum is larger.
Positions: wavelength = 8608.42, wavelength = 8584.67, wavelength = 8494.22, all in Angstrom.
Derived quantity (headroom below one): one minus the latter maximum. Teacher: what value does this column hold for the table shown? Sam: -12.0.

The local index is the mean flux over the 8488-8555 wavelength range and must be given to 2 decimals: 6.41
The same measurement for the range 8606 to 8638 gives 6.46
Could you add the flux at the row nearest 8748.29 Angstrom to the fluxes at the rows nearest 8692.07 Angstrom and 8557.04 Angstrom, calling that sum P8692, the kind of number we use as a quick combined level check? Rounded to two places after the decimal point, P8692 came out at 18.83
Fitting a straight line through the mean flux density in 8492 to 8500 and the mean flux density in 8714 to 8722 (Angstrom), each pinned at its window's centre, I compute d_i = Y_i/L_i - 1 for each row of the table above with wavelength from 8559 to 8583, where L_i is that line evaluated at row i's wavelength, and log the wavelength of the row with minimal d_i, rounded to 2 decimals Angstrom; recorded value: 8564.92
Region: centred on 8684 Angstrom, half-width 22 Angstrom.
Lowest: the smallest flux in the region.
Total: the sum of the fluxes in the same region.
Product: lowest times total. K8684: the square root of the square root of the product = 4.5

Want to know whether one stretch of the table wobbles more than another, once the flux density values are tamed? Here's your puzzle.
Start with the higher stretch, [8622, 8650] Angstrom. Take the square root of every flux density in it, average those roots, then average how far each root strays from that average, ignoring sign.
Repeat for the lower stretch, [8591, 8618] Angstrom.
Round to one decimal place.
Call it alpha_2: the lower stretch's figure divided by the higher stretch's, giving 1.1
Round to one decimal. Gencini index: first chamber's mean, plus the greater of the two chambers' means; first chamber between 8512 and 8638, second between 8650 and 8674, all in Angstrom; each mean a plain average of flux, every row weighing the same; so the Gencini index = 12.9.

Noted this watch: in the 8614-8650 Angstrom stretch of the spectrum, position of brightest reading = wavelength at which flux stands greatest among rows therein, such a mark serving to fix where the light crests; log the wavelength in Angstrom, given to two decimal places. 8616.35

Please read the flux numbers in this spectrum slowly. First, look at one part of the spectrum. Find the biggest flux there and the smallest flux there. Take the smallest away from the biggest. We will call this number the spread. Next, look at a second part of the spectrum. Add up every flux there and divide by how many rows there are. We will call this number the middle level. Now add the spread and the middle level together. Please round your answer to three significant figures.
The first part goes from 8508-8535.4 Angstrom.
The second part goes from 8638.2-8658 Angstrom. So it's 6.50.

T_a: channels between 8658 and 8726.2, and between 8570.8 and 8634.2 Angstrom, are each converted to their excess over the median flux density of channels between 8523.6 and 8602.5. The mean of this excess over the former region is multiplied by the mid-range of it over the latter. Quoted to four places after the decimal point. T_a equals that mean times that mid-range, -0.0084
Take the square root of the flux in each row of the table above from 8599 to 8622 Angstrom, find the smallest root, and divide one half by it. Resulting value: 0.198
